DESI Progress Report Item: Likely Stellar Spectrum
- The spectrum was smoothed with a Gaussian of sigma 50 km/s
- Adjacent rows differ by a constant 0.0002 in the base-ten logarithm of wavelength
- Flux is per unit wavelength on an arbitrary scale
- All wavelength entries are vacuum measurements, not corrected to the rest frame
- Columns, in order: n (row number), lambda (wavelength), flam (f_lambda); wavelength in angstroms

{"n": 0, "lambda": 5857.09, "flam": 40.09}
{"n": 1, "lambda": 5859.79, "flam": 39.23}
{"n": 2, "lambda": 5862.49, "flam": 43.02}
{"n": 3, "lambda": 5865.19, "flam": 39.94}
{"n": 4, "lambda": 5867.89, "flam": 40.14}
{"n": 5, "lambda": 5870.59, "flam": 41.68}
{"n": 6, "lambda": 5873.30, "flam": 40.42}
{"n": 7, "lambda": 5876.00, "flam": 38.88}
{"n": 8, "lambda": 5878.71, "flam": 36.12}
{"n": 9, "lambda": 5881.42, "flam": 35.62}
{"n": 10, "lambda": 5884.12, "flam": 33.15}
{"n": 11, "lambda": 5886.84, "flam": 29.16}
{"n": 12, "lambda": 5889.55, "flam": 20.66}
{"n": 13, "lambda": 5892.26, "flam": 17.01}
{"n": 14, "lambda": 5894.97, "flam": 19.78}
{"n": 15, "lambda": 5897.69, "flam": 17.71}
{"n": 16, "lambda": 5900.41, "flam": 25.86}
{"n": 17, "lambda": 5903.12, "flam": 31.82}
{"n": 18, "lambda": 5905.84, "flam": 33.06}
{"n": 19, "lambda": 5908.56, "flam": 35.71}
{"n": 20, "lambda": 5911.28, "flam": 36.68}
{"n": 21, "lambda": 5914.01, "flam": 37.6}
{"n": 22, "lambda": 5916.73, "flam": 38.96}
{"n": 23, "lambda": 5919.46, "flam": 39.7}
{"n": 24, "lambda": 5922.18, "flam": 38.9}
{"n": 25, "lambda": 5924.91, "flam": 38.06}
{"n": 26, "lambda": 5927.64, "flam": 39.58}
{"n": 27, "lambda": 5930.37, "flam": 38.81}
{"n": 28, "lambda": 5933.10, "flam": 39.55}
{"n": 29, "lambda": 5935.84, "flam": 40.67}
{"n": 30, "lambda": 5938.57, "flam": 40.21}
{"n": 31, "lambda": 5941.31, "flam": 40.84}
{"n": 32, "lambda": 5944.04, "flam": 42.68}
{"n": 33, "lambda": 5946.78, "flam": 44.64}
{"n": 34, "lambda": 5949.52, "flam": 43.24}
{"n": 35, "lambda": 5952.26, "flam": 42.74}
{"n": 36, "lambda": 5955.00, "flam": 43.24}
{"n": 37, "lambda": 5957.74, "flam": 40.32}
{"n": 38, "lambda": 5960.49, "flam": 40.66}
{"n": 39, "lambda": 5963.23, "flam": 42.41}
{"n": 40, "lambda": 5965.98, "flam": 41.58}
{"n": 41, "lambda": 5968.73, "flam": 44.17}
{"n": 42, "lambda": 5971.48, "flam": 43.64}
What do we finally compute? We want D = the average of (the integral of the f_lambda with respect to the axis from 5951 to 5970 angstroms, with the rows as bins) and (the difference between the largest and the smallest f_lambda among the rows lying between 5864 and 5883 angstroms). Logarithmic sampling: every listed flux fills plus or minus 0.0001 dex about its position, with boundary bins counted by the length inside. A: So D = 403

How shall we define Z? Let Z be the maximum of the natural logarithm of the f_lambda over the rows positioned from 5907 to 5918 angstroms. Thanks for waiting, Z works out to 3.66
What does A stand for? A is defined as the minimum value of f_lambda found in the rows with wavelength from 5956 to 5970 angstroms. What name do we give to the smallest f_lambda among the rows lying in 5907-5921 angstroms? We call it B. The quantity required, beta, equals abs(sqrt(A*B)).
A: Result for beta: 37.9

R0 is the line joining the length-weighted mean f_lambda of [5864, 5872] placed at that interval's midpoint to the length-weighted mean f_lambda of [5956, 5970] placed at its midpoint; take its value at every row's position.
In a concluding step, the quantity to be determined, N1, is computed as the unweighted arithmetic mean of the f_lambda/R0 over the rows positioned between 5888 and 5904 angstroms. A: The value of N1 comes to 0.54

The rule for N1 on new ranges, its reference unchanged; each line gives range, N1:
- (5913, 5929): 0.94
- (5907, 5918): 0.90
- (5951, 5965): 1.00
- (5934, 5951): 1.01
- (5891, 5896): 0.45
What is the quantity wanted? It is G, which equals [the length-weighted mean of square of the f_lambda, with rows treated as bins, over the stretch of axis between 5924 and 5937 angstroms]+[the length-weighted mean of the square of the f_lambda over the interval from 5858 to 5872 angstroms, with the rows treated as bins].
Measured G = 3213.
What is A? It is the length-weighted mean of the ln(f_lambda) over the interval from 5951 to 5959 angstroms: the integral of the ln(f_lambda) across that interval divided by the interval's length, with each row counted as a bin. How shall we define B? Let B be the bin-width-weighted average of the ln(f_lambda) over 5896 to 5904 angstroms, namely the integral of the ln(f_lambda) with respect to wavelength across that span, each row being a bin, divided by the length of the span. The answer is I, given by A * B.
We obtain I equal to 11.9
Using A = 3.74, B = 3.17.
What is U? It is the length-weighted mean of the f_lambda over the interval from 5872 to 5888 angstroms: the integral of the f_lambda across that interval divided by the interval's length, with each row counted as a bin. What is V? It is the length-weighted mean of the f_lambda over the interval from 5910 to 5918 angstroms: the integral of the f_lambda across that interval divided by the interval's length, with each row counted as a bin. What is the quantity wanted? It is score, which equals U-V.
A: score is -2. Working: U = 35.6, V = 38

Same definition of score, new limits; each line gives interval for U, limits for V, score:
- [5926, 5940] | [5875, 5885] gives 4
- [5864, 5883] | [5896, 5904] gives 14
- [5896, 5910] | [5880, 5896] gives 3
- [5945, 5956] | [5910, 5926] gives 5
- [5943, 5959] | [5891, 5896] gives 24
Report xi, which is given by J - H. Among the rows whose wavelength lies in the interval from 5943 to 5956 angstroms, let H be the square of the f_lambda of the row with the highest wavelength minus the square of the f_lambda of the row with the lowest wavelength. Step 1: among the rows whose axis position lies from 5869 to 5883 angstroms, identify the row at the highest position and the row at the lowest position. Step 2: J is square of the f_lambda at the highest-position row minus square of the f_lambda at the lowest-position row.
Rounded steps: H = 48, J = -468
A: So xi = -517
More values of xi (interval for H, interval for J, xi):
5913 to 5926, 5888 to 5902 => 207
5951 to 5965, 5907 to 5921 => 329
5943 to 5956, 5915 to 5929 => 1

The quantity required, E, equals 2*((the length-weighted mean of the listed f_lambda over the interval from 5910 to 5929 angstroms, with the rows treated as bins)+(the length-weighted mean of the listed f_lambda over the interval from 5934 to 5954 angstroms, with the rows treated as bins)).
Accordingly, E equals 161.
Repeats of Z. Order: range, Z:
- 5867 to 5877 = 3.73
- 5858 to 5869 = 3.76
